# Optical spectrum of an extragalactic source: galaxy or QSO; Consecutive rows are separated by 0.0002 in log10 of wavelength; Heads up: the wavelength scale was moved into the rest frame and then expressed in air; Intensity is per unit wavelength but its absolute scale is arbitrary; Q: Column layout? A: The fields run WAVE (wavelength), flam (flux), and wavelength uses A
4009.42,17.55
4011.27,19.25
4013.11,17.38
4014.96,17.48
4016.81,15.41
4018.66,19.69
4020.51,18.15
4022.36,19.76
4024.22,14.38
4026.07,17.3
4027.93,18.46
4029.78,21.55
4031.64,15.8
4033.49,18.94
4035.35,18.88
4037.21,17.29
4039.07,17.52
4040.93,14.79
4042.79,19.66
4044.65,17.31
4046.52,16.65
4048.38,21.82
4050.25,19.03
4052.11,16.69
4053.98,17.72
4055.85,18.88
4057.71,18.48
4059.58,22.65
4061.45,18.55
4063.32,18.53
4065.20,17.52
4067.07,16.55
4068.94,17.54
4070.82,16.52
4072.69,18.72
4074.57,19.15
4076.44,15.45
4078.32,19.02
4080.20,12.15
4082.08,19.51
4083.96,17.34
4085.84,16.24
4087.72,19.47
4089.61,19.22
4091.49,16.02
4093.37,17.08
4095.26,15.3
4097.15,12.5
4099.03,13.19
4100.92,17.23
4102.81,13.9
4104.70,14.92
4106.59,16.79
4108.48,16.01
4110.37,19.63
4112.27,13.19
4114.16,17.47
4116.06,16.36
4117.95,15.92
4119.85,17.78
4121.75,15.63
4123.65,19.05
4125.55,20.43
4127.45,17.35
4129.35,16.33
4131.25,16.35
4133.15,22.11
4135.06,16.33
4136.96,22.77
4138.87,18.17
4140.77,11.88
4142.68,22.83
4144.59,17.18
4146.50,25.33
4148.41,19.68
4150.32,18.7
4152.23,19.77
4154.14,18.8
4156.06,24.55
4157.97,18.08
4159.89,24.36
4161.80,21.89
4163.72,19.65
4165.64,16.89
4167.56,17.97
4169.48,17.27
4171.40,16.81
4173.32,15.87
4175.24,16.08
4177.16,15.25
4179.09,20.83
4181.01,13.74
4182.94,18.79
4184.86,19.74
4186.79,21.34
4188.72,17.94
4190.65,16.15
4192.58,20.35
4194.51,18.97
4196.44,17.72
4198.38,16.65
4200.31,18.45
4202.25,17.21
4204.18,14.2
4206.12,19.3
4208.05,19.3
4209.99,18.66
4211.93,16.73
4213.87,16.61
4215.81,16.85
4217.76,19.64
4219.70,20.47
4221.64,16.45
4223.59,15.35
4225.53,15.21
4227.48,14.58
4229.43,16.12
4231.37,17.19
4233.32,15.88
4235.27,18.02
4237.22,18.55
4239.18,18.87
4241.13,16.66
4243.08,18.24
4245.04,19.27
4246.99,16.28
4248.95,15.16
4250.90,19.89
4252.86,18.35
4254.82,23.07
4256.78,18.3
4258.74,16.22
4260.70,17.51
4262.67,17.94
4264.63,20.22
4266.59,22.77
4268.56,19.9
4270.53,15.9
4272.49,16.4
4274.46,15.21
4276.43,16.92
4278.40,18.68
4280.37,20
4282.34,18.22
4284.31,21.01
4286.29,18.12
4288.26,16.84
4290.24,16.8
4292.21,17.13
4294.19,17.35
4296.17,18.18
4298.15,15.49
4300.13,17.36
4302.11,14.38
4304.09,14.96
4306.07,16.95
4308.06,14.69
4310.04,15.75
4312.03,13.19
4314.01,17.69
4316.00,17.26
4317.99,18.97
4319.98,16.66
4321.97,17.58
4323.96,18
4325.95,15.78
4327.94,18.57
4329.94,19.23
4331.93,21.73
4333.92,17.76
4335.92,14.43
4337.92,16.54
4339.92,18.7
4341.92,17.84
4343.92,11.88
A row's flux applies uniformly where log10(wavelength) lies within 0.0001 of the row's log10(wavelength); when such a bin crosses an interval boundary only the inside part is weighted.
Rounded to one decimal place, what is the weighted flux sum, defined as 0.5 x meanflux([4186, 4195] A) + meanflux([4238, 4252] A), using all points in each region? 27.2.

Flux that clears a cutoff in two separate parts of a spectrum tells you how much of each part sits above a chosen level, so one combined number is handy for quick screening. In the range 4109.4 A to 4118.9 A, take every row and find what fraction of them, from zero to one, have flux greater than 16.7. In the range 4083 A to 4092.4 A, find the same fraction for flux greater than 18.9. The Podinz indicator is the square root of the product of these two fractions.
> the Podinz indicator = 0.40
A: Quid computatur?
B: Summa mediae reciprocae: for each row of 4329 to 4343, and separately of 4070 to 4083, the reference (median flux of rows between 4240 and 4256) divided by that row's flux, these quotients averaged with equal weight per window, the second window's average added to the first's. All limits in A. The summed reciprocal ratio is 2.12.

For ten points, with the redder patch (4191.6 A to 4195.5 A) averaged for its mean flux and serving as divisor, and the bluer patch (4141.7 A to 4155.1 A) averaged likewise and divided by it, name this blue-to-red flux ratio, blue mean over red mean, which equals 1.03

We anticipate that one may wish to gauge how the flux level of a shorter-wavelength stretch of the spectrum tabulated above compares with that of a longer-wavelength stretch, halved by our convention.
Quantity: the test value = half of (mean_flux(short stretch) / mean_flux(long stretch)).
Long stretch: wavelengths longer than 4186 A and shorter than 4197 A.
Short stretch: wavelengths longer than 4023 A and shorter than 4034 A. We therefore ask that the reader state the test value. 0.473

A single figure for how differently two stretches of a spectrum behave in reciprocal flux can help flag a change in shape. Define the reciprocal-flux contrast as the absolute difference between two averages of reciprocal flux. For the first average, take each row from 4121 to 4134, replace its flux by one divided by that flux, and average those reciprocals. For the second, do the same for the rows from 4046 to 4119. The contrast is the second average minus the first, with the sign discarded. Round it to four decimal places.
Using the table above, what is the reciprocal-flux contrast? 0.0036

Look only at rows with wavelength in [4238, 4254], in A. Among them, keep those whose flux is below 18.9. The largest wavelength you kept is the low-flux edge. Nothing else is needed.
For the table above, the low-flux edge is 4252.86 A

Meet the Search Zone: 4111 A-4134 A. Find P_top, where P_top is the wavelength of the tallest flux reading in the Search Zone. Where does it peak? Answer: 4133.15 A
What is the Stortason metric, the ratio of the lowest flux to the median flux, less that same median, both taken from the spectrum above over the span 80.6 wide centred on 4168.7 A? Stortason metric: -17.7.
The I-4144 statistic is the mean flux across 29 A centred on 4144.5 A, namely 19.5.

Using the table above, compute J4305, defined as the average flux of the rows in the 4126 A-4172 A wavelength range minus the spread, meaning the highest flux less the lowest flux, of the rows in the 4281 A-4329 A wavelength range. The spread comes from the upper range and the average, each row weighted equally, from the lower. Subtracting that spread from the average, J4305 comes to 11.4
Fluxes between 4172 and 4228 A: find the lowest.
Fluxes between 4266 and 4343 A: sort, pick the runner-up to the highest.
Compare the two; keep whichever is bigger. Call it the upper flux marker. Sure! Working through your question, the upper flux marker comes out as 21.7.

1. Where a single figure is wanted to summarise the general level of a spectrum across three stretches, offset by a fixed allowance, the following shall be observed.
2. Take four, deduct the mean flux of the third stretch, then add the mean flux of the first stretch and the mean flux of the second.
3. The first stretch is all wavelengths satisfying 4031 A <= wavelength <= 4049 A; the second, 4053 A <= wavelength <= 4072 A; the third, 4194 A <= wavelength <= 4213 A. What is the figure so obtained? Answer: 22.4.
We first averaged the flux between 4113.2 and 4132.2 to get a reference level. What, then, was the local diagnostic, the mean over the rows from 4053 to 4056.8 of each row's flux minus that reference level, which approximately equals 1.0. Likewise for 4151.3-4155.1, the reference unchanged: 2.0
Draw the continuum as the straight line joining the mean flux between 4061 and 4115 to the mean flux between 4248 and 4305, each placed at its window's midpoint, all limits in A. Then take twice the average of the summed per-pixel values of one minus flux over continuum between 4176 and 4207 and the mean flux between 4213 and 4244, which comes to 16.6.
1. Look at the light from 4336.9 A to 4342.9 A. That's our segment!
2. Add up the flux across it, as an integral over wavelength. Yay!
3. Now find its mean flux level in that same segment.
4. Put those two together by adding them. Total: 124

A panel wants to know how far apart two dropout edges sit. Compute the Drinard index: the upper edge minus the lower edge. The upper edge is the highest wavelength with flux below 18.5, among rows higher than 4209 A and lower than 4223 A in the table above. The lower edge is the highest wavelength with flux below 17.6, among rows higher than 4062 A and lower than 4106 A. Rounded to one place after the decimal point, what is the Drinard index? 116.9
